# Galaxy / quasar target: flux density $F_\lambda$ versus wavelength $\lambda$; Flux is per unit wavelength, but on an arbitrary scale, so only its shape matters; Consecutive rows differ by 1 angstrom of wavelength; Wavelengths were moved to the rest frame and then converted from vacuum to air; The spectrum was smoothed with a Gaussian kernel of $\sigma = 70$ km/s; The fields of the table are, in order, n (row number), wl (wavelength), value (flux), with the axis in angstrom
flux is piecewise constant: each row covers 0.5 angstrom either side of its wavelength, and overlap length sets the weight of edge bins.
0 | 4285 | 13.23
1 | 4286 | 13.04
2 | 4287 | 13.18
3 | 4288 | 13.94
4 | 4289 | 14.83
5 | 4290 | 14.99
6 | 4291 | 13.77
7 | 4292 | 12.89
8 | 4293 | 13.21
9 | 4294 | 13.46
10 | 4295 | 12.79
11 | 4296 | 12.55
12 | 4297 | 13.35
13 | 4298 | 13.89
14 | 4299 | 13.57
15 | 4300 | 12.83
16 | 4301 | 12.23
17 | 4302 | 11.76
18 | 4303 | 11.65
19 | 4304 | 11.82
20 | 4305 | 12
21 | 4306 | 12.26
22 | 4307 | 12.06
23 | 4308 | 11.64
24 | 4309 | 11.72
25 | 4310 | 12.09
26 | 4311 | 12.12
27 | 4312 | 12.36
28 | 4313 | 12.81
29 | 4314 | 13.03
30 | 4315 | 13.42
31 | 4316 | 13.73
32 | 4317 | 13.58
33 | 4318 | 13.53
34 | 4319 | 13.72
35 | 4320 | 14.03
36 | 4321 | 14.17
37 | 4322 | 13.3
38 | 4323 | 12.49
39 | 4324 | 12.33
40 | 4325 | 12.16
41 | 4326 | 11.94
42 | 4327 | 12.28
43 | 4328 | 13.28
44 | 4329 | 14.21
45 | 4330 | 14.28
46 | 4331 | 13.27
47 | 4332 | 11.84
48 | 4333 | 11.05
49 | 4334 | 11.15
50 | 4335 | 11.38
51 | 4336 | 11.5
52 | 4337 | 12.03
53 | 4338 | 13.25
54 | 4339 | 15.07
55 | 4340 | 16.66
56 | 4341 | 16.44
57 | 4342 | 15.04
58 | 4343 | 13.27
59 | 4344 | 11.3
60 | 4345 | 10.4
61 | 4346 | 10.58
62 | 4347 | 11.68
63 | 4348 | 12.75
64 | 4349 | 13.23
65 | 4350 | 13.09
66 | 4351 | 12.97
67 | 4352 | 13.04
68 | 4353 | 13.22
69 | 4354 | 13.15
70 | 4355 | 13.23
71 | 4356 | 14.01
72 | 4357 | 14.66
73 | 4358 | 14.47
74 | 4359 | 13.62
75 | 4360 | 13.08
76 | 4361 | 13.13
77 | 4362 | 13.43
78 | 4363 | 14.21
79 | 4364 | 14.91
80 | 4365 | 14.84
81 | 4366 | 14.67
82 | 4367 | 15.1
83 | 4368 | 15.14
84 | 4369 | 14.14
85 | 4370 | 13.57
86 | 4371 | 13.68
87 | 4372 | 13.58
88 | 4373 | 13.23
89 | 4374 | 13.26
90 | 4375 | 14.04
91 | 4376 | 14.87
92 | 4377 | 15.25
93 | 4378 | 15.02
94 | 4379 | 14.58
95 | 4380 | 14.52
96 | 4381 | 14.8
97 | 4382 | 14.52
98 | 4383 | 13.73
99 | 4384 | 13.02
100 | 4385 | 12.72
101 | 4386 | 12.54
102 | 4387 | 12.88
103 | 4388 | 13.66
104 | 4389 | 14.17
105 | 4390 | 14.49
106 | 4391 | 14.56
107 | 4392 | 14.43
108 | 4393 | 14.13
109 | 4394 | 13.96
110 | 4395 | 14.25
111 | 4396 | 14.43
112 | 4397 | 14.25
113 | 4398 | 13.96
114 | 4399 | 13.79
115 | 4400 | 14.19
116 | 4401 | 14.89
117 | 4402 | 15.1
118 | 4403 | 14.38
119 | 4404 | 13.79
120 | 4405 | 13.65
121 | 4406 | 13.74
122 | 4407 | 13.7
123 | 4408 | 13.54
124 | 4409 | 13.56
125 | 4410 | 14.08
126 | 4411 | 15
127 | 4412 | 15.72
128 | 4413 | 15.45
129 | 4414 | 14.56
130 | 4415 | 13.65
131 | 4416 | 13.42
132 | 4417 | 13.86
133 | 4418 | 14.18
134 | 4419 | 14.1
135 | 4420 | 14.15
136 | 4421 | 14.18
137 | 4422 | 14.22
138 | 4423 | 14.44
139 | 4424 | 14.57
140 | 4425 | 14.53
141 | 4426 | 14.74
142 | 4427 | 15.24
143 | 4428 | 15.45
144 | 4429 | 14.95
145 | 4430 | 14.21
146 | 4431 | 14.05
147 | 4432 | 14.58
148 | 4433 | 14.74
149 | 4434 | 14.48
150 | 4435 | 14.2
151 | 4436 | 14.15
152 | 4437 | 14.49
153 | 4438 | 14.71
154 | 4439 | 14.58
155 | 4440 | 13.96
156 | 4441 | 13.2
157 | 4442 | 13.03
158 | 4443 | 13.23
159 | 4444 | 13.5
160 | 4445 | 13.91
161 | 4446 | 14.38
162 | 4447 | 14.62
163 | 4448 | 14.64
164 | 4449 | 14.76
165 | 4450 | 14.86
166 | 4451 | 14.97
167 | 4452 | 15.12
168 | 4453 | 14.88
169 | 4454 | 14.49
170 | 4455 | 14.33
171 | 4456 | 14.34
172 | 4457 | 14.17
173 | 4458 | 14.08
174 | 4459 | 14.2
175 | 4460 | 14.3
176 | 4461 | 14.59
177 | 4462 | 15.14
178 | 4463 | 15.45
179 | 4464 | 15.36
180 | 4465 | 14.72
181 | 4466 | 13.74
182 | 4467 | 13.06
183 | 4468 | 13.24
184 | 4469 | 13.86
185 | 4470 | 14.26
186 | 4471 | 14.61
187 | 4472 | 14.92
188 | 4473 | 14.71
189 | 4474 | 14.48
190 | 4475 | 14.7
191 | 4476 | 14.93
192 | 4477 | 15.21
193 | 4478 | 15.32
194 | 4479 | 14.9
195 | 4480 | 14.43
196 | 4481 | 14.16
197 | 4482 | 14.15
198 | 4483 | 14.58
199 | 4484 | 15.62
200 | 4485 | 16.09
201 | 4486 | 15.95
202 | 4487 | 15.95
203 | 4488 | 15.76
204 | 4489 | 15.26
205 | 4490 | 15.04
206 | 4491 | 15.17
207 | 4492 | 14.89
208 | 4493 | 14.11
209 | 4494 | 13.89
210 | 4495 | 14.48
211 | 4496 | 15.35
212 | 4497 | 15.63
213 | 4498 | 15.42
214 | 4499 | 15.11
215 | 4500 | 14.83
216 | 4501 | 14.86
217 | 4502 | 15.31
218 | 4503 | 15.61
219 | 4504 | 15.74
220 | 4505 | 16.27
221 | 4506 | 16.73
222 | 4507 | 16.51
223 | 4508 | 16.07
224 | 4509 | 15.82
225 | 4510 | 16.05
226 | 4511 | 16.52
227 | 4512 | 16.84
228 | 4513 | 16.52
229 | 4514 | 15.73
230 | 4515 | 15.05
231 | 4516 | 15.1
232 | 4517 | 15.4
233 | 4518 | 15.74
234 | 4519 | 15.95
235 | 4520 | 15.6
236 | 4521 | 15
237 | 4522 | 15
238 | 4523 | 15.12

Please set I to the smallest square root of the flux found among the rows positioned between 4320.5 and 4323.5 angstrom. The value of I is 3.53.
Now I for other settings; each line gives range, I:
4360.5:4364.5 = 3.62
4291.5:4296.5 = 3.54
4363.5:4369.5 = 3.76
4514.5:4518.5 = 3.88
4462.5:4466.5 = 3.71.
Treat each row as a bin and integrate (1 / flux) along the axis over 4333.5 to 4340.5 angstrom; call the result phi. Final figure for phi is 0.549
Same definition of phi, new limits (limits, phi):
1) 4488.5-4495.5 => 0.477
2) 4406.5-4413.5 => 0.487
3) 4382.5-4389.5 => 0.529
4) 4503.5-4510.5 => 0.433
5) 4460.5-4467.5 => 0.482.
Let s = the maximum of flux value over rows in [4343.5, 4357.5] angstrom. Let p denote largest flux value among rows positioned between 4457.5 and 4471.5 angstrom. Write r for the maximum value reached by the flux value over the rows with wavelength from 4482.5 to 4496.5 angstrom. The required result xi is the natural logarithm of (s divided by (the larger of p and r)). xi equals -0.093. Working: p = 15.45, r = 16.09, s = 14.66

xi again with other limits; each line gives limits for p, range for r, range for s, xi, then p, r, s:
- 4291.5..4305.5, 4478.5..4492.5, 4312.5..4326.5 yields -0.127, 13.89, 16.09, 14.17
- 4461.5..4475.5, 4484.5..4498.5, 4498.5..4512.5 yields 0.046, 15.45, 16.09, 16.84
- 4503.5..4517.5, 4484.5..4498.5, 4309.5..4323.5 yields -0.173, 16.84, 16.09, 14.17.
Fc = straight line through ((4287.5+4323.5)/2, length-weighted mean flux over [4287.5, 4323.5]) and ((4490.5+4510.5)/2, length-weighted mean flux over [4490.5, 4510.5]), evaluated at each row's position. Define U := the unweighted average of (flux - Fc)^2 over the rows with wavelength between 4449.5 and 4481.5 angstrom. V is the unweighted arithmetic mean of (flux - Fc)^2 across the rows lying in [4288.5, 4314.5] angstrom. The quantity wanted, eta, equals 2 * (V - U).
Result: 1.0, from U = 0.5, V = 0.98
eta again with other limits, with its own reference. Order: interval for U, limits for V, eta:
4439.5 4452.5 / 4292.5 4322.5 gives -0.3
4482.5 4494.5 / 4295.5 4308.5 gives 0.6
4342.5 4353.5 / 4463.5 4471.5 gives -2.4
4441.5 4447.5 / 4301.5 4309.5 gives 0.3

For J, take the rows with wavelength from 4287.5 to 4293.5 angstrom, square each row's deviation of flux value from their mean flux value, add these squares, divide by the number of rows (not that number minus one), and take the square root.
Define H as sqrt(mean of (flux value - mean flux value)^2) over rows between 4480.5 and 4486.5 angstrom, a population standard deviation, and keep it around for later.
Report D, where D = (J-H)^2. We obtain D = 0.002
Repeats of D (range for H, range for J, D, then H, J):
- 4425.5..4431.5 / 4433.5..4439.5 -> 0.095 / 0.5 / 0.20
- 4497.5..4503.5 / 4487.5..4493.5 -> 0.044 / 0.3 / 0.50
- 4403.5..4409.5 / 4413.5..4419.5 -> 0.079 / 0.1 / 0.37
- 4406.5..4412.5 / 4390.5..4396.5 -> 0.380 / 0.8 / 0.20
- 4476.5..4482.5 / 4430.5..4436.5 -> 0.051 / 0.5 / 0.25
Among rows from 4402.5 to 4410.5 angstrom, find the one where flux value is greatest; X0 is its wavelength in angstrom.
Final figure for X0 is 4403 angstrom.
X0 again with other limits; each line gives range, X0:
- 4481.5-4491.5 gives 4485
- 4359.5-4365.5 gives 4364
